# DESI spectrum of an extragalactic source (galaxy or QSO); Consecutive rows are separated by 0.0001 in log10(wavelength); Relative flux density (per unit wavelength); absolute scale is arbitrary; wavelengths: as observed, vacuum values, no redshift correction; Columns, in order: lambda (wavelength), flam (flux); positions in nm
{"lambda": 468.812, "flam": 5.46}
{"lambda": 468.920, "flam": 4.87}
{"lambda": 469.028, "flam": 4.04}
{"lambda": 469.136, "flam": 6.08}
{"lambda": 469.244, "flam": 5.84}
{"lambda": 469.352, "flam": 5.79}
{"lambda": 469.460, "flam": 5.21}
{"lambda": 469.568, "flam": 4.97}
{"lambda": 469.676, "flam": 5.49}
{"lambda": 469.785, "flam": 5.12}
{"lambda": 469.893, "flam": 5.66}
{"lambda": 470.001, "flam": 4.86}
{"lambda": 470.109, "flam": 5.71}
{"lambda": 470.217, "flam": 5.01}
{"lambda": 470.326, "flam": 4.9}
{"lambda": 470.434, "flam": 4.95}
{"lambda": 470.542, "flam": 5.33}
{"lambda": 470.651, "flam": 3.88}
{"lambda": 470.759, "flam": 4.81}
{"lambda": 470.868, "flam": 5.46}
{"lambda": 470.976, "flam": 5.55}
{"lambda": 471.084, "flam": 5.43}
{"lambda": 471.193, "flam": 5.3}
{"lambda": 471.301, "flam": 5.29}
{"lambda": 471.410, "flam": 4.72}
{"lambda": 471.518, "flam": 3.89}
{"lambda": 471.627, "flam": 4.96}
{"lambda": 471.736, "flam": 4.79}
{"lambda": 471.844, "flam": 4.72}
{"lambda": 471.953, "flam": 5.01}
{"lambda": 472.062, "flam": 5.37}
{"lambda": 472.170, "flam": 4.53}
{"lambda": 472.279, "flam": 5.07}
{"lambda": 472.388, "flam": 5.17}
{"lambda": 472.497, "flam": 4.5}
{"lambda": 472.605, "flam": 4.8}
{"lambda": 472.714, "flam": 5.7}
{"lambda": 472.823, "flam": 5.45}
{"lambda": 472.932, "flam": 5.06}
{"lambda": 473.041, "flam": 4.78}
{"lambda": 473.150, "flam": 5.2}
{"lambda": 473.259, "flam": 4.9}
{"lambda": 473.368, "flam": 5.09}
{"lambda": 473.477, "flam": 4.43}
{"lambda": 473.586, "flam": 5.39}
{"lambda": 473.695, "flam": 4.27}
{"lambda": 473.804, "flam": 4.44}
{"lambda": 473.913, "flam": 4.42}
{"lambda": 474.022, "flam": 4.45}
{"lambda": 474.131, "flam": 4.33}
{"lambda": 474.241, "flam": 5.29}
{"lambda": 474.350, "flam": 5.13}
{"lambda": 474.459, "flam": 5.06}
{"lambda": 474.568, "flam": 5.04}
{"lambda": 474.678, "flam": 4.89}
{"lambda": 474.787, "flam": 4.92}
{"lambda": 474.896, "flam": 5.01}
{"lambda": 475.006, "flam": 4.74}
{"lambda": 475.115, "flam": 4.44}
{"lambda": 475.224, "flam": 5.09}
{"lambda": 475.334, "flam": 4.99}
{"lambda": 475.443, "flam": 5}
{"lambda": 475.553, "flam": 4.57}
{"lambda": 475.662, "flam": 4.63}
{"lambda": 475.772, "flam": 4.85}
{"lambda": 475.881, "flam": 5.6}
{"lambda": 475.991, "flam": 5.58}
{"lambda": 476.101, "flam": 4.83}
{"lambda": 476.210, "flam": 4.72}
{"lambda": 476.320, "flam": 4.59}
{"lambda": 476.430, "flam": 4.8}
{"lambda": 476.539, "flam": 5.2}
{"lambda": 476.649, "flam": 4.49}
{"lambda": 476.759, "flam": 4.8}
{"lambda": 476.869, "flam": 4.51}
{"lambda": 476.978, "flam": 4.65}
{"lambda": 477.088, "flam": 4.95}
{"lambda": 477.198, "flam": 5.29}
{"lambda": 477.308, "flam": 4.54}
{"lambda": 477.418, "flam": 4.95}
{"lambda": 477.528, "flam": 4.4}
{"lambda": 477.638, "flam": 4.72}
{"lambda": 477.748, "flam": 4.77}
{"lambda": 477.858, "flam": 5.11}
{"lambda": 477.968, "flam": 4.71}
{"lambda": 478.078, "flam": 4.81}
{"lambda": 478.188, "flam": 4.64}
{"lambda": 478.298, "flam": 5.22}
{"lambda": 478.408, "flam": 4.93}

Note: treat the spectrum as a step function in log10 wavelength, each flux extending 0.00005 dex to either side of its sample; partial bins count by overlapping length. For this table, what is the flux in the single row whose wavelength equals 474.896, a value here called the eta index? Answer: 5.01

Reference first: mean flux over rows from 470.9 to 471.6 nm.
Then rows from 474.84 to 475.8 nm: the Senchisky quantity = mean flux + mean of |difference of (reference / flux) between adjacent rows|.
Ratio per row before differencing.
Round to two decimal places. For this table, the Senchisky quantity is 4.87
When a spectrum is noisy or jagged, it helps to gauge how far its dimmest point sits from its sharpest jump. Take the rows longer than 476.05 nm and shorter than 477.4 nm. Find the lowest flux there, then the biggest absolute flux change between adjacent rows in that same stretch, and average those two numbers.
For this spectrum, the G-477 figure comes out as 2.62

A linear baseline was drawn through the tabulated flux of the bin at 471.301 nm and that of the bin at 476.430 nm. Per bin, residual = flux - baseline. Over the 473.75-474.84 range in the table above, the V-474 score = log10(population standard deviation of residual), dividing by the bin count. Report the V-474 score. -0.45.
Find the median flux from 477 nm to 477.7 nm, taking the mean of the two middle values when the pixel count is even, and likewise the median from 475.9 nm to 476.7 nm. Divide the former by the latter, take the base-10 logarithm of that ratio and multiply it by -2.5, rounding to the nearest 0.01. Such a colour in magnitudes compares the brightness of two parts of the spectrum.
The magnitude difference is -0.01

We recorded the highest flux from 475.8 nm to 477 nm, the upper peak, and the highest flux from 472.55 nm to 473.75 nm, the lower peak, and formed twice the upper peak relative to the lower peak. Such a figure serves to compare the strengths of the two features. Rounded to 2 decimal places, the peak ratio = 1.96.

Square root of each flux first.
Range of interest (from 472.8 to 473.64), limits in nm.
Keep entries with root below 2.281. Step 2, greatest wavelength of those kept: 473.477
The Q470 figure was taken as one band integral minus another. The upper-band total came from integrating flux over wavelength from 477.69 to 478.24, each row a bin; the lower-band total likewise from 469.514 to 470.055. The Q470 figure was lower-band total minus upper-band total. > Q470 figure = 0.18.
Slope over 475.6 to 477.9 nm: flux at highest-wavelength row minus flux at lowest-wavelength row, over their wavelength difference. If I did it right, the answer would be 0.22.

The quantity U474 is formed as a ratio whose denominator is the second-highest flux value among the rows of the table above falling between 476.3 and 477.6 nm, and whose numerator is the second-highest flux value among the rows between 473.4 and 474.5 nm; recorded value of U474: 1.02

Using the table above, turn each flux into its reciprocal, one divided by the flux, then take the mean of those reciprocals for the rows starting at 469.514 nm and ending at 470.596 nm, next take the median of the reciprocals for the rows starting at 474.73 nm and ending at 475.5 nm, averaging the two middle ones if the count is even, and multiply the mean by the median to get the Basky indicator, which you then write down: 0.039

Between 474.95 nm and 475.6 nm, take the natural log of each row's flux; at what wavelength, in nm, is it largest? 475.224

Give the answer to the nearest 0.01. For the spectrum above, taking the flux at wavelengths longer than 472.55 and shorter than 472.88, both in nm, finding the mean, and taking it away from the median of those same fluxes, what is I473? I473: 0.13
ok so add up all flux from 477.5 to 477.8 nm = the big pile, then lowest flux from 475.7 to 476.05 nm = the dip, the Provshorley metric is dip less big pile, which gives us -9.0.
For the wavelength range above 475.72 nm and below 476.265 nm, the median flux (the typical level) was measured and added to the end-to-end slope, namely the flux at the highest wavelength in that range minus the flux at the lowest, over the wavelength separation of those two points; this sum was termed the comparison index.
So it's 4.6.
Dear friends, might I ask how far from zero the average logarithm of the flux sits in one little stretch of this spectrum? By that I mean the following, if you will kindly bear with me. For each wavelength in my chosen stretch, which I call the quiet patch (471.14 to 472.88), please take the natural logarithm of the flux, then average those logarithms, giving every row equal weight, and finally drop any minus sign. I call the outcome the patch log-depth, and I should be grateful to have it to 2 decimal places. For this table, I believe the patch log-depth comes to 1.60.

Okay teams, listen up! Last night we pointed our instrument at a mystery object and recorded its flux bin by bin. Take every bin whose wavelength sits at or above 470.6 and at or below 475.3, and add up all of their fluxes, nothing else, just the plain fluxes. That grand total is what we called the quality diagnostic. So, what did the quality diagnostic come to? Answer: 211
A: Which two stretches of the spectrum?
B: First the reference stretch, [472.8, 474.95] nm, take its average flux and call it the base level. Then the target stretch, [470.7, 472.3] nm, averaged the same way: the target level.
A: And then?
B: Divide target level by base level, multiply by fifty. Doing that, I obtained 51.2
